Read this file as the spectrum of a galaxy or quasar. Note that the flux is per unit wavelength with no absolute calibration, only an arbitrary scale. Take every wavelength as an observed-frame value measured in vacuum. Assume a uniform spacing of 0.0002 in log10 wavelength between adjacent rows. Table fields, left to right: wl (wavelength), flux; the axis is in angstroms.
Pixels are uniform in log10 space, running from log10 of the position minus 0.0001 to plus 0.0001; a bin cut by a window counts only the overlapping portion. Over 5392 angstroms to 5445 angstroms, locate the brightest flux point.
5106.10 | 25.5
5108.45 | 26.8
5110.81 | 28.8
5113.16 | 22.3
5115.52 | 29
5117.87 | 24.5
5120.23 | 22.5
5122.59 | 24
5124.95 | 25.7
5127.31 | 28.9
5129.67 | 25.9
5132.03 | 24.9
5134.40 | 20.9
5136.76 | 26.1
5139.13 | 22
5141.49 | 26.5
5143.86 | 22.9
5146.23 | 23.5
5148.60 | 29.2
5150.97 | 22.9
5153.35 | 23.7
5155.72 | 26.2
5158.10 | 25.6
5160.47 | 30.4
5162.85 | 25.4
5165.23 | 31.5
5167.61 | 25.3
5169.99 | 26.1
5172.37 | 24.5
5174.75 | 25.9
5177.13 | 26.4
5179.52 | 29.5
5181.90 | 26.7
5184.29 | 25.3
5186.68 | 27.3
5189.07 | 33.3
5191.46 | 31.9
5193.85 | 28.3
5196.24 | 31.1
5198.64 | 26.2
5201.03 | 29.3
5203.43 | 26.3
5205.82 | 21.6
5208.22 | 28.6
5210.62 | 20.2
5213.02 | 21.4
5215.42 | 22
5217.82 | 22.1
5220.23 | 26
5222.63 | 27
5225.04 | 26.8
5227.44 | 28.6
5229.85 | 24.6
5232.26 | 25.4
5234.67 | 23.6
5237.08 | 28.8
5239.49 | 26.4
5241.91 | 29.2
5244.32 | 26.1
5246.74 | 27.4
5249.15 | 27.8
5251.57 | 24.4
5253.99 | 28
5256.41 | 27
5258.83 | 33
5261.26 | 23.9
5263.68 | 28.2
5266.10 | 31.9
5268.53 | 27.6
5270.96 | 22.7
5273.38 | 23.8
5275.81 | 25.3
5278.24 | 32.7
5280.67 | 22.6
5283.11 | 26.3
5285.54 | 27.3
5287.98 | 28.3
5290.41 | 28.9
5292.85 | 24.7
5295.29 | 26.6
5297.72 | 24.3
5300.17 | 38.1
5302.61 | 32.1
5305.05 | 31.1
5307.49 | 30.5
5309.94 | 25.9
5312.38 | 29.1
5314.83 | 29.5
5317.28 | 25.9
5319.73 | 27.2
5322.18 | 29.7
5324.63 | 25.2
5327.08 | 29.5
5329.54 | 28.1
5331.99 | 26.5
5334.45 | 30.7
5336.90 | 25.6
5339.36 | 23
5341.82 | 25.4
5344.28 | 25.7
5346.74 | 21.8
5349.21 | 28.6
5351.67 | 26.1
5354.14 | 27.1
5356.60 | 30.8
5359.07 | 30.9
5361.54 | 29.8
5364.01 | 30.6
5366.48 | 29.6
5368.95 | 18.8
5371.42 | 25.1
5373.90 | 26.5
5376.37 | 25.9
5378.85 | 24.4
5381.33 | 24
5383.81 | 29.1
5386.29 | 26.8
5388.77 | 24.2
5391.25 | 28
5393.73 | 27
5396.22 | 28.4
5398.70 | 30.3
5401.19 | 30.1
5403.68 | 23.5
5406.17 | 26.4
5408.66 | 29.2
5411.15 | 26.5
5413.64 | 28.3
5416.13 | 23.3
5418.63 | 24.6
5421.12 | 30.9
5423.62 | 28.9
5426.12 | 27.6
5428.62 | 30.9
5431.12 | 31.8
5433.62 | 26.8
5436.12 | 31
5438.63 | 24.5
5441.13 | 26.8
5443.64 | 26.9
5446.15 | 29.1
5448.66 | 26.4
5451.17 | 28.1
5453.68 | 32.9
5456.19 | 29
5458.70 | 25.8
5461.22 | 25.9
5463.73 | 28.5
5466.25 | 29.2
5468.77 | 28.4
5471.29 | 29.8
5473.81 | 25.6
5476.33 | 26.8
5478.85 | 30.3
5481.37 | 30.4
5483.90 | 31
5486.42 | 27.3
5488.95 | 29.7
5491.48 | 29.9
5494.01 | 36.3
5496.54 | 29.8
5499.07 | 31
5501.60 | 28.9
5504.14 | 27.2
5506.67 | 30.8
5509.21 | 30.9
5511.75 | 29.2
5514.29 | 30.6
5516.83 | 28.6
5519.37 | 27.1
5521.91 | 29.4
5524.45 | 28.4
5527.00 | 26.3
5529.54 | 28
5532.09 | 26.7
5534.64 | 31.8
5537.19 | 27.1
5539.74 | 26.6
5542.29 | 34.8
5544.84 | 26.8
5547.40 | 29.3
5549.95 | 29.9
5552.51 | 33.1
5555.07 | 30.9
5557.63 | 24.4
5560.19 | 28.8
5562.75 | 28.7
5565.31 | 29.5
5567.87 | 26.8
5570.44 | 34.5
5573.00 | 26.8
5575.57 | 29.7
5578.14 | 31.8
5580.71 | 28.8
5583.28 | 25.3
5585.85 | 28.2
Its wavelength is 5431.12 angstroms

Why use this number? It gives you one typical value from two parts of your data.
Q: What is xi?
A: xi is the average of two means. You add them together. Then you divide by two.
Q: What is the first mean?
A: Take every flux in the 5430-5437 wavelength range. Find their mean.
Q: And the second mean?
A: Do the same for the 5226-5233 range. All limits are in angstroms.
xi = 28.0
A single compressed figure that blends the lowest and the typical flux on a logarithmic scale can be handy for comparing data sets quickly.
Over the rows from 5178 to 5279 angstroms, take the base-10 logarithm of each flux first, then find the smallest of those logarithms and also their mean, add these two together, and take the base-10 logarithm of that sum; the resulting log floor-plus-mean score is 0.436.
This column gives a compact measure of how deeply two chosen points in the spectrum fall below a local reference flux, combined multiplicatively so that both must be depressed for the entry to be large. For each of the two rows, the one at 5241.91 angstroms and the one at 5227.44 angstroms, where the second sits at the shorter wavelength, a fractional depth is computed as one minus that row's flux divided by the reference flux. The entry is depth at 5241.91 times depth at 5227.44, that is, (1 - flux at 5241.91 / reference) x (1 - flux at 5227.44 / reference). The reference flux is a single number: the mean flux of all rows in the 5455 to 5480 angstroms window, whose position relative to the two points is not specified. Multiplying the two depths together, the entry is 0.0011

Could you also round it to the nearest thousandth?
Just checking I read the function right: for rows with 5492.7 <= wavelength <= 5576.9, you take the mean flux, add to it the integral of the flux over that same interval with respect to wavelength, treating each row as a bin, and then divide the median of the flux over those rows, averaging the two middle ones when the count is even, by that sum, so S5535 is 0.012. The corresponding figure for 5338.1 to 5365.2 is 0.035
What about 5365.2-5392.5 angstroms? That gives 0.036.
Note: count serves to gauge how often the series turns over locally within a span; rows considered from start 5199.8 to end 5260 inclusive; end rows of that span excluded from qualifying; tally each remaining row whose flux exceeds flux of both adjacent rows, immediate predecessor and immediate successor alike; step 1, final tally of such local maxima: 8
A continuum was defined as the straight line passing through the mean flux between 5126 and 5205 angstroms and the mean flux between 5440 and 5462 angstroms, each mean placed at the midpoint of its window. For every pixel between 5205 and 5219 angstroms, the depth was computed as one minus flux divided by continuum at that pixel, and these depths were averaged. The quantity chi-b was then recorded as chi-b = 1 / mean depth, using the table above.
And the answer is 6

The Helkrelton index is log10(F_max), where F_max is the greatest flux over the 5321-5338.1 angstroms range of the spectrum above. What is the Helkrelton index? 1.49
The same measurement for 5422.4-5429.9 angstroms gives 1.49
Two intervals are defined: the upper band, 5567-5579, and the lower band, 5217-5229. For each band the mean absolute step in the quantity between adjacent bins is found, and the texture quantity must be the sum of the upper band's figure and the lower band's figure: 6.8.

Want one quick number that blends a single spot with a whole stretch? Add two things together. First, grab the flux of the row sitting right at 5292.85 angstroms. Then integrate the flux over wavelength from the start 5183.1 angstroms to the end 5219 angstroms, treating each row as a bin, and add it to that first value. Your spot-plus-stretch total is 970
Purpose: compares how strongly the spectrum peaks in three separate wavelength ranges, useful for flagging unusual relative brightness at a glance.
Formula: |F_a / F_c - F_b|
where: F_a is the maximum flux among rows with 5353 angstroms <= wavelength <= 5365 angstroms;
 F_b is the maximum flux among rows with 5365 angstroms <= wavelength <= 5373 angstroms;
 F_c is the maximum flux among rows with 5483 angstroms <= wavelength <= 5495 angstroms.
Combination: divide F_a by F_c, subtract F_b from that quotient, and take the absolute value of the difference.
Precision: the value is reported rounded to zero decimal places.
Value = 29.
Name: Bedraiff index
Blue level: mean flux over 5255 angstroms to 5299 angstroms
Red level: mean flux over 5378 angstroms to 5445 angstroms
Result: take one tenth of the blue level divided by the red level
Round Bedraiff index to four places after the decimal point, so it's 0.0983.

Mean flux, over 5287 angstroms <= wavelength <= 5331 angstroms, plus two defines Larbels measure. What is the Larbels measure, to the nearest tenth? 30.6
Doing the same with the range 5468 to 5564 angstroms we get 31.2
